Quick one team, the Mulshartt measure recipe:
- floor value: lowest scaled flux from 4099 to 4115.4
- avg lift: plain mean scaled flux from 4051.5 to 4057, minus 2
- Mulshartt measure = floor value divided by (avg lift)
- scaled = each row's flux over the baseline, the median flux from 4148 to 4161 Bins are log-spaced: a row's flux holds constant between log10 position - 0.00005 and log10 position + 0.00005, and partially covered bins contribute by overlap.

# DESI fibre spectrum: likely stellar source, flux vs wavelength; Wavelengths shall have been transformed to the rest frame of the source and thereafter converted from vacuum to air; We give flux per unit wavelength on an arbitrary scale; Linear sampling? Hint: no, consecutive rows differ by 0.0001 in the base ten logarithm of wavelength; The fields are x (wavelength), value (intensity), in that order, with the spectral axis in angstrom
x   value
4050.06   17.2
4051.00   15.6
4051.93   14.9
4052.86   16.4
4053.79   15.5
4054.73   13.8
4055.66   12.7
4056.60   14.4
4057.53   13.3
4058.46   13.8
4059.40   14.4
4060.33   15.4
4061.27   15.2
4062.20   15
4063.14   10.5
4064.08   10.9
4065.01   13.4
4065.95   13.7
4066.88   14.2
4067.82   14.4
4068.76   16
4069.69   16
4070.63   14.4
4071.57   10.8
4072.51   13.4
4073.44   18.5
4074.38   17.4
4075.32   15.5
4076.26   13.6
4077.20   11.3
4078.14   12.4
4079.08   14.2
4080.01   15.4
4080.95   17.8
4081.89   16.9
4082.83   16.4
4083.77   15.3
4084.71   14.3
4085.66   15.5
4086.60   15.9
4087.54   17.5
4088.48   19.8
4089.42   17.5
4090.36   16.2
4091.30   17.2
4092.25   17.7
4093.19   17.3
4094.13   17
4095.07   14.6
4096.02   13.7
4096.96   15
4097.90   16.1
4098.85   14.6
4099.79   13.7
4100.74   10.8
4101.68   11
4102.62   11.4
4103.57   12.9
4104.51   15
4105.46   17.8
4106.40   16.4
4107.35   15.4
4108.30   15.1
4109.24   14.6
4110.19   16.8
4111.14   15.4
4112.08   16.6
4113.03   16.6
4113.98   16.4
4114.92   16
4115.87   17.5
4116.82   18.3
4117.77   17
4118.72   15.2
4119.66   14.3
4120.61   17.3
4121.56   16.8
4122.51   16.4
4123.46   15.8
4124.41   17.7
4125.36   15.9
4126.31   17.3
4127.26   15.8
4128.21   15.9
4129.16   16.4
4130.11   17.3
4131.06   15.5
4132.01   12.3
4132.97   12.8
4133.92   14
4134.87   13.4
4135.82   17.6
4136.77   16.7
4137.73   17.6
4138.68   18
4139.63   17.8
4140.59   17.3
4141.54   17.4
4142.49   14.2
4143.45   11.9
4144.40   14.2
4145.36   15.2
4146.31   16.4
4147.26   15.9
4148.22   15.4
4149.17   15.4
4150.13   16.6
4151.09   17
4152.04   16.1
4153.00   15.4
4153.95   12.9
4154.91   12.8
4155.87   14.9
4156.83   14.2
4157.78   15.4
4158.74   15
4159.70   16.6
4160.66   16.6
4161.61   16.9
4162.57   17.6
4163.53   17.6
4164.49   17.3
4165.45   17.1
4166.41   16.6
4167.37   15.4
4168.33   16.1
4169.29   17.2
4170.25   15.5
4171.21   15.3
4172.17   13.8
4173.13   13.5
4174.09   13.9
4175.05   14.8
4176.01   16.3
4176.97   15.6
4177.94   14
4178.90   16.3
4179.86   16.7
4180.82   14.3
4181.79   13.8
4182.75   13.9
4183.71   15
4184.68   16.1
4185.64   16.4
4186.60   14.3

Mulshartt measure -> -0.67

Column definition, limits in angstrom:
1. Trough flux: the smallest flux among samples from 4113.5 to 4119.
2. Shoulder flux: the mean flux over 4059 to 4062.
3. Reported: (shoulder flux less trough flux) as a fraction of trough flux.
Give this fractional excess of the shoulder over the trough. -0.01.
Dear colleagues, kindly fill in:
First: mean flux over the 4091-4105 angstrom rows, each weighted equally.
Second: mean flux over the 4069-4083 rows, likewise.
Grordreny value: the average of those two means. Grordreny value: 14.7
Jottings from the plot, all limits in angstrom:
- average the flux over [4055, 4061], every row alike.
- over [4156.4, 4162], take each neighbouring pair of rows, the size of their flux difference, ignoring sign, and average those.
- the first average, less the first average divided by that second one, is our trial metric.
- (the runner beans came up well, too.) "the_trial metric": -6.0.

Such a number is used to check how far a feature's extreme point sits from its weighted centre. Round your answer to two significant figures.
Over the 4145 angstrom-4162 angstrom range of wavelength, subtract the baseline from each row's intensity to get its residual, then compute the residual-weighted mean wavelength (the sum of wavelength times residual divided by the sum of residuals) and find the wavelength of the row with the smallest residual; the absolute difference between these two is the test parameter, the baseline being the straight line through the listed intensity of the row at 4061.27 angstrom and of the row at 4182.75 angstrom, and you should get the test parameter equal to 1.3 angstrom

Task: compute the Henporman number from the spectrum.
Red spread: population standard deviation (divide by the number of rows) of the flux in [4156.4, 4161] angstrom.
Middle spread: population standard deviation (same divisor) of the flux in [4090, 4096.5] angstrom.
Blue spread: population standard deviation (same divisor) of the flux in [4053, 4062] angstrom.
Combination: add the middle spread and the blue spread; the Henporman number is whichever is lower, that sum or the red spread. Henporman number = 0.9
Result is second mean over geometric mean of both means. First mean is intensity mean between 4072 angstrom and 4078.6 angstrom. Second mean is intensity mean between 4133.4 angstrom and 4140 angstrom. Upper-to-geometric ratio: 1.06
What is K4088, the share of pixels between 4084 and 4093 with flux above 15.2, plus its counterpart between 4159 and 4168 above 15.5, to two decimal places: 1.78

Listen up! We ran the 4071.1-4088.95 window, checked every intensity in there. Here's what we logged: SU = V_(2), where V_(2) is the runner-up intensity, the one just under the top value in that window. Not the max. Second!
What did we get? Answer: 18.5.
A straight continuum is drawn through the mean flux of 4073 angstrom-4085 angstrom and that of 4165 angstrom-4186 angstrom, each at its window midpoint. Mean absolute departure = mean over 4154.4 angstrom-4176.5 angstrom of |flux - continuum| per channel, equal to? 1.2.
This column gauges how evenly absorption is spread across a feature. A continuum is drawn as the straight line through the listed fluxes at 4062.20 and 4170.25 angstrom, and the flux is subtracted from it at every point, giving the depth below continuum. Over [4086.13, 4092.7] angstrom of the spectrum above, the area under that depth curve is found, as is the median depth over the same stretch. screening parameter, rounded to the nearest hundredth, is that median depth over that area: 0.16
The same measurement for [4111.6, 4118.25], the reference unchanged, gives 0.12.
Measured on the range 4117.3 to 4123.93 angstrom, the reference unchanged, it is 0.20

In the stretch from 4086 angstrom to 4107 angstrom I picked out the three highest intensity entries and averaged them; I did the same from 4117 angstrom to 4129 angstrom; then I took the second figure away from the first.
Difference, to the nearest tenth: 1.0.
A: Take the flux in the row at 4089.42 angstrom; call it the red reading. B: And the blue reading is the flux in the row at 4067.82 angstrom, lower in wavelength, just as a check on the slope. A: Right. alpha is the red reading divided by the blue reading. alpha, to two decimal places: 1.22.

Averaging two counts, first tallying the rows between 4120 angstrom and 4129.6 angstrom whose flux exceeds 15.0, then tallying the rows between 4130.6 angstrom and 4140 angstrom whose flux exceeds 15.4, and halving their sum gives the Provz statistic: 8.0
